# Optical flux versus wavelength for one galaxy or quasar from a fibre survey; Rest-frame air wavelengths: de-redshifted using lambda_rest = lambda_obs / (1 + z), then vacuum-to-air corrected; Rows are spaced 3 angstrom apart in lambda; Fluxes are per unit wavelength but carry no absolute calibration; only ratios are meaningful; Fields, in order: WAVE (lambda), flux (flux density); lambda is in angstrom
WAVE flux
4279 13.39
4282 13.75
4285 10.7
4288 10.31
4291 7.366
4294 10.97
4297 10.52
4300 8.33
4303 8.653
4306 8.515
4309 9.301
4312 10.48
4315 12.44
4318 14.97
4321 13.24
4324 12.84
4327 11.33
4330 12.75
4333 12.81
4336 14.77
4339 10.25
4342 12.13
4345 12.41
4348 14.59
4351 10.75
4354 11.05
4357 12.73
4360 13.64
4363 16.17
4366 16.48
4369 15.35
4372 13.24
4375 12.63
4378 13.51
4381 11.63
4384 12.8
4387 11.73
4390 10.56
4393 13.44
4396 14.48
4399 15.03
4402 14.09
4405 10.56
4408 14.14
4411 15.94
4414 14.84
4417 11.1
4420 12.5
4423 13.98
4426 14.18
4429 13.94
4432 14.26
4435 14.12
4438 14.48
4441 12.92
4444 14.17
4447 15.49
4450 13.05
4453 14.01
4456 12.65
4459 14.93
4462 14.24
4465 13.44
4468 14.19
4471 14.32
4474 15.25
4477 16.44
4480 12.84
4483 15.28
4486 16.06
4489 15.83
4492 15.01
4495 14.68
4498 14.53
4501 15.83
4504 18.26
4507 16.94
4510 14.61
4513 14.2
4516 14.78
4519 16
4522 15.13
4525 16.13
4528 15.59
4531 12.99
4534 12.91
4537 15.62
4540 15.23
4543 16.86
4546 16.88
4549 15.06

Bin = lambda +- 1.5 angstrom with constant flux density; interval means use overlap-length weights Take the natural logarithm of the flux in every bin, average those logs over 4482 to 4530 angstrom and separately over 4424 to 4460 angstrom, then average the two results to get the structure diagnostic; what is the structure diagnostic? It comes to 2.69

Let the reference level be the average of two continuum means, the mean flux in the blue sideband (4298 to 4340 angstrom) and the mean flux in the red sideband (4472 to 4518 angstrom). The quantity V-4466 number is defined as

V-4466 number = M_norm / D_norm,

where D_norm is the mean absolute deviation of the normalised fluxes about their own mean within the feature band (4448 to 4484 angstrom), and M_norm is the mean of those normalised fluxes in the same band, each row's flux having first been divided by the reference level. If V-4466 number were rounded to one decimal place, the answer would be 16.6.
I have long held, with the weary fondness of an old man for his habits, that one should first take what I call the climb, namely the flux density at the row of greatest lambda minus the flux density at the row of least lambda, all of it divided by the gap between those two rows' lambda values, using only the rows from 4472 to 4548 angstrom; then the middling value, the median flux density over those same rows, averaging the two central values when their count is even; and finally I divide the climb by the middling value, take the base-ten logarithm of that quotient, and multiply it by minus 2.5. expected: 7.1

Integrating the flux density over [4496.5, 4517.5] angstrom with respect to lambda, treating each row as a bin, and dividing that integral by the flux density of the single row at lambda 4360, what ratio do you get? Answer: 24.0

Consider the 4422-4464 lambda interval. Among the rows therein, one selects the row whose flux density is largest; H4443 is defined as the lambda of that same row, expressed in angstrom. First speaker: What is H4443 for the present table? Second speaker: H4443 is 4447 angstrom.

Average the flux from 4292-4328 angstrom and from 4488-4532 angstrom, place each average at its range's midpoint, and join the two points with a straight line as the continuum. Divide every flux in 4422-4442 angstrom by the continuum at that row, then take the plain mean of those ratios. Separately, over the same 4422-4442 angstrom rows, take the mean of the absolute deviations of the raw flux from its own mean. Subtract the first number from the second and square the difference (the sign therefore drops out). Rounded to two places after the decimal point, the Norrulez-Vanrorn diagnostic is 0.50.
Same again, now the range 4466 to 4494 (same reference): 0.04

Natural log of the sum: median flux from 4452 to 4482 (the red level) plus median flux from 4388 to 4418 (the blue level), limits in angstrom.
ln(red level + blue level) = 3.34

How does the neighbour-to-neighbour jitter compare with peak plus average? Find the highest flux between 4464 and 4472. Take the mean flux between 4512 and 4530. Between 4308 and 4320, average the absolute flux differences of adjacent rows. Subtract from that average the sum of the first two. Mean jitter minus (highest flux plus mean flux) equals -27.7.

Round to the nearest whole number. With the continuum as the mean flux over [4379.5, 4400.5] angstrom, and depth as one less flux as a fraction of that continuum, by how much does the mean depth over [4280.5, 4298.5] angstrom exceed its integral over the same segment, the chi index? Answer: -3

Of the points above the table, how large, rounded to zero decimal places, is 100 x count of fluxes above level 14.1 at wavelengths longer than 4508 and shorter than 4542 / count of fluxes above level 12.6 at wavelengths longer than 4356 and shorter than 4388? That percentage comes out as 100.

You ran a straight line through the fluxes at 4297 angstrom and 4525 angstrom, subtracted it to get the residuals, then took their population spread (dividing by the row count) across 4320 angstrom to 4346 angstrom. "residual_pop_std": 1.23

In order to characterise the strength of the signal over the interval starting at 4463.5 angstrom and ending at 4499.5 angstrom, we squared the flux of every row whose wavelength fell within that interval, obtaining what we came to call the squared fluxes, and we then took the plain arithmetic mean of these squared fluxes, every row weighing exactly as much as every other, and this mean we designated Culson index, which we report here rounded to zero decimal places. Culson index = 221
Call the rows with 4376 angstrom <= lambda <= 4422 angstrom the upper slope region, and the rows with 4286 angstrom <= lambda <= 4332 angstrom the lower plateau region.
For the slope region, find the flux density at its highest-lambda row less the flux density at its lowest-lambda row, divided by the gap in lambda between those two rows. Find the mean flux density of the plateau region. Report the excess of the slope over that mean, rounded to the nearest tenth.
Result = -10.8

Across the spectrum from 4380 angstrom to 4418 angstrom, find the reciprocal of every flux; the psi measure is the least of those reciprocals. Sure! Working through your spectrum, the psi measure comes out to 0.063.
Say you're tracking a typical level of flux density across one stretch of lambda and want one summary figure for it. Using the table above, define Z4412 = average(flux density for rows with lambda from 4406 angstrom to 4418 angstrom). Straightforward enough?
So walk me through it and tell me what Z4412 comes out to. 14.0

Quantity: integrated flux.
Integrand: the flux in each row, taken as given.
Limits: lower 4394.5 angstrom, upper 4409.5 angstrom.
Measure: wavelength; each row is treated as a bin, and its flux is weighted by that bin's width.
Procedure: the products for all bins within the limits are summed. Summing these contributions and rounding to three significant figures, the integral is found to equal 205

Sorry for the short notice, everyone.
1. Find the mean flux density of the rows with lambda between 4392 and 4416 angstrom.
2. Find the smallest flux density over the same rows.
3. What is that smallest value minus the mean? -3.5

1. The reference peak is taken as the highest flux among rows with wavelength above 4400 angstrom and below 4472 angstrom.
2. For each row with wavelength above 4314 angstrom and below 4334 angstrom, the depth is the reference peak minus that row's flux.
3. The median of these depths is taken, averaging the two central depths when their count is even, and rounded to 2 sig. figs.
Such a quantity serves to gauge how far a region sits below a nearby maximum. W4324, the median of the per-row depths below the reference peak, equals 3.1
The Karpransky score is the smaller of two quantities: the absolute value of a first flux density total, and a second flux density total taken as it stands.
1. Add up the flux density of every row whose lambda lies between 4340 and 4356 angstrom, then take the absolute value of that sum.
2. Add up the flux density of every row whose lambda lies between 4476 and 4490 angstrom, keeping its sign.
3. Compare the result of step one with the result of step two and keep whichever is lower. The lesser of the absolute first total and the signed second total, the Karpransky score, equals 61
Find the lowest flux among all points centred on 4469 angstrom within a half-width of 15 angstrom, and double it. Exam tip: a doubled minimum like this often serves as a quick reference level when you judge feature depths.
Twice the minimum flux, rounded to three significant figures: 25.3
